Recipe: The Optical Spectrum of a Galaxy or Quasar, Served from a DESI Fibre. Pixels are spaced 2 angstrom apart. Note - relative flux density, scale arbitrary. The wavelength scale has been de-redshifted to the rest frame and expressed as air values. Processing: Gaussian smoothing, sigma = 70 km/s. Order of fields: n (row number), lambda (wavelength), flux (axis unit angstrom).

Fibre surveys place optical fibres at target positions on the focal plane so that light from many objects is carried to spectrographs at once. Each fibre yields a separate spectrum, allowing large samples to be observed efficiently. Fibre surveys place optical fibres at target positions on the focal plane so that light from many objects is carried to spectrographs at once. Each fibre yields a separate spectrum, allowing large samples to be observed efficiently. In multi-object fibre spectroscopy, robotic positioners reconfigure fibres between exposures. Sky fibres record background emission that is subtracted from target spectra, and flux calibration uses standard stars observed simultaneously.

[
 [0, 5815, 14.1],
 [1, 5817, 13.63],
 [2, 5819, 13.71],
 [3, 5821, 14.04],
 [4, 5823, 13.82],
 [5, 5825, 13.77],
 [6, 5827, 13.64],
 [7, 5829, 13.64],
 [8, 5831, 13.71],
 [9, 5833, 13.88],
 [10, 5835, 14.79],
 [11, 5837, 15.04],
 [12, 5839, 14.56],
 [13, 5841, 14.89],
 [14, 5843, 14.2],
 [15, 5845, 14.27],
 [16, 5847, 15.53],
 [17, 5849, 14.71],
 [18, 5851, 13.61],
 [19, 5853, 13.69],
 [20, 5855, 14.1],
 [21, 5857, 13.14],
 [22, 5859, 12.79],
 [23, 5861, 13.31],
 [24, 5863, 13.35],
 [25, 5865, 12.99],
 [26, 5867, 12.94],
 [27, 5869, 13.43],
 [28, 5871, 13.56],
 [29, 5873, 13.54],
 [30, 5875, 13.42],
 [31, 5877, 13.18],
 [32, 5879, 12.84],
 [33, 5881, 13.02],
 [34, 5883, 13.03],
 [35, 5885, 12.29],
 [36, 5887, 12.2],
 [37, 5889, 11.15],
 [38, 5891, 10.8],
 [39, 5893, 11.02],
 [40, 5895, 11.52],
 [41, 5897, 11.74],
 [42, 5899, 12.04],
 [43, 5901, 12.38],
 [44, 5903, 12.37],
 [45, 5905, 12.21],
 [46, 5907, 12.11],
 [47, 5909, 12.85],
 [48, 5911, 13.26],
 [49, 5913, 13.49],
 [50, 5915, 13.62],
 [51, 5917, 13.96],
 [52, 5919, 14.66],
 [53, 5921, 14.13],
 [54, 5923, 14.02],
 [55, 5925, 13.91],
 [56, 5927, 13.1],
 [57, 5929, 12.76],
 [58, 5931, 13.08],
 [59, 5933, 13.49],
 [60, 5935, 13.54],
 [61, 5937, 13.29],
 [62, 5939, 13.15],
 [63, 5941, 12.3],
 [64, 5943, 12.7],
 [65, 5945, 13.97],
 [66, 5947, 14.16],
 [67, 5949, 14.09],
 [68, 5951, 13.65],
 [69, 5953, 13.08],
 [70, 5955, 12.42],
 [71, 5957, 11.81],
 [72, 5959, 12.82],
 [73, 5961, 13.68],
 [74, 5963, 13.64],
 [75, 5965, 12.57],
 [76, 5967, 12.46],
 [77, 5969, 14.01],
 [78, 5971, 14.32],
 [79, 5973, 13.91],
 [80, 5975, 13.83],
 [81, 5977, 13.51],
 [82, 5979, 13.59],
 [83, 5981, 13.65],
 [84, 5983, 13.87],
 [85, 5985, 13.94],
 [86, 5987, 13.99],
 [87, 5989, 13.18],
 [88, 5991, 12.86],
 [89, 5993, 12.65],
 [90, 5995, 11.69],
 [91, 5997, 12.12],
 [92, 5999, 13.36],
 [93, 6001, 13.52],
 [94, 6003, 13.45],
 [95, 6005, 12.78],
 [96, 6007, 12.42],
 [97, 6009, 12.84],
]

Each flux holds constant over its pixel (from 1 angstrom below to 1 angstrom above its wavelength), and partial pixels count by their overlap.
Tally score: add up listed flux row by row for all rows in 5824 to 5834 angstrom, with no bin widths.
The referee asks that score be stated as 69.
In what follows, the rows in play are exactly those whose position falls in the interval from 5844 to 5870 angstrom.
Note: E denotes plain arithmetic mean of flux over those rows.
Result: 13.7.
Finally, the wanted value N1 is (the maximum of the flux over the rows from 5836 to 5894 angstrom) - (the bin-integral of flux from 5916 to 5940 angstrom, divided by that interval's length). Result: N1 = 1.9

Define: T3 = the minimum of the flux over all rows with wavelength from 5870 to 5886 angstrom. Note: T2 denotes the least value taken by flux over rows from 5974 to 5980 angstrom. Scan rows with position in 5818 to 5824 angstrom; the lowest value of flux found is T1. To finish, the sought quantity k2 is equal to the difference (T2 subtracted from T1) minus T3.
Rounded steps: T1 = 13.71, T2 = 13.51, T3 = 12.29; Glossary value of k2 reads -12.1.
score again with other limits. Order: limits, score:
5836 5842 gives 44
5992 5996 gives 24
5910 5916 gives 40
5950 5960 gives 64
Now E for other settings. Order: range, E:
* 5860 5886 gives 13.1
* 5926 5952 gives 13.3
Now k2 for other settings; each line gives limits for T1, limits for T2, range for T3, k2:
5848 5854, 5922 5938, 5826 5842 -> -12.8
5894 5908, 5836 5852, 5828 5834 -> -15.7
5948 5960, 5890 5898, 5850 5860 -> -11.8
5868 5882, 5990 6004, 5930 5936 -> -11.9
